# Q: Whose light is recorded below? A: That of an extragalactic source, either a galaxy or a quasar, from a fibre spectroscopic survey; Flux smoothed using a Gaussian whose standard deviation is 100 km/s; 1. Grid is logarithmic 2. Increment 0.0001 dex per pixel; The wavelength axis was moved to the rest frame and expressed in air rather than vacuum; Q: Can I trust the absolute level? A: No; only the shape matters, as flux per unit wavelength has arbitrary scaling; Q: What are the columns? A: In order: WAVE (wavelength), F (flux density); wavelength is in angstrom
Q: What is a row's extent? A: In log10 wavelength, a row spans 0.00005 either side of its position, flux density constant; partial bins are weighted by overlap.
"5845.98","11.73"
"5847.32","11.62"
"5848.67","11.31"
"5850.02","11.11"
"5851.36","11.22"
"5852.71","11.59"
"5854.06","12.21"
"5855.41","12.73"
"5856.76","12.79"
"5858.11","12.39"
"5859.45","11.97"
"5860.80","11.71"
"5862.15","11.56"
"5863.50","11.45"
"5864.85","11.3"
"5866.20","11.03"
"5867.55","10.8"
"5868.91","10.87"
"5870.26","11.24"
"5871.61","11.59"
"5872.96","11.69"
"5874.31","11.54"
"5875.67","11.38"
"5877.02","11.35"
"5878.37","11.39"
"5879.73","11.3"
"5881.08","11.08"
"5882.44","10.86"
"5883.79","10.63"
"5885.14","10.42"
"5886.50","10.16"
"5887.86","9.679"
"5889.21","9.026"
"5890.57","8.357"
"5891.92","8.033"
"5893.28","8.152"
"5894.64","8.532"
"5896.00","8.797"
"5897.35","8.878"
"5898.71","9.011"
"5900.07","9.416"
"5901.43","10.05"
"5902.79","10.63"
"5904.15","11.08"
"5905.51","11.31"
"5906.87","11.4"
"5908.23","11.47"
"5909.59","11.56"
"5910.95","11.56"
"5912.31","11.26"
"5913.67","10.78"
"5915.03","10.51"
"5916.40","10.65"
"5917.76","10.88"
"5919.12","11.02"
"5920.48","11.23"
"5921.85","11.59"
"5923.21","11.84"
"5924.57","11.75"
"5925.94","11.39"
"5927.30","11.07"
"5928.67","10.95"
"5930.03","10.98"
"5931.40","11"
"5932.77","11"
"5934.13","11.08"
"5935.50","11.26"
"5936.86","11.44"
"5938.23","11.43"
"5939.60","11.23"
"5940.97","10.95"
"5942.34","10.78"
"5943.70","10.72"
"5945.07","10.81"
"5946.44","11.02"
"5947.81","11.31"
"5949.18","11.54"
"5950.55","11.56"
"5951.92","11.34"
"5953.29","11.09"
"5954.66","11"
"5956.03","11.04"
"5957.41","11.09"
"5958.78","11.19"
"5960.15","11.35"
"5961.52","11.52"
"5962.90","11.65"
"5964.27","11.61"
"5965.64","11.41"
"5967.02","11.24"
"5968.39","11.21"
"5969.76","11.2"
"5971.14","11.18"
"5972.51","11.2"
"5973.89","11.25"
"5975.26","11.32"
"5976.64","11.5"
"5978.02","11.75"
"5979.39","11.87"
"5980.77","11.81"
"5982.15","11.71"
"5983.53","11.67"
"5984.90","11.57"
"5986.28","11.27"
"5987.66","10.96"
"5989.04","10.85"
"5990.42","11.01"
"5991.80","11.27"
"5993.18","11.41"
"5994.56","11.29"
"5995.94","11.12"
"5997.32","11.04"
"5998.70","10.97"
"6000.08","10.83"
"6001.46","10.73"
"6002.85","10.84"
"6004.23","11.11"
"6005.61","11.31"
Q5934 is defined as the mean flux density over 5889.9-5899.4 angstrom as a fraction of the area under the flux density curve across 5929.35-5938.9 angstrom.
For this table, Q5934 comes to 0.080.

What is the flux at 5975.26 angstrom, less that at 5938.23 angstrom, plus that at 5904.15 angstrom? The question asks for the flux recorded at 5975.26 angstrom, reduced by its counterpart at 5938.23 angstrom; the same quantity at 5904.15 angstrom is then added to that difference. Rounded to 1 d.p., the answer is 11.0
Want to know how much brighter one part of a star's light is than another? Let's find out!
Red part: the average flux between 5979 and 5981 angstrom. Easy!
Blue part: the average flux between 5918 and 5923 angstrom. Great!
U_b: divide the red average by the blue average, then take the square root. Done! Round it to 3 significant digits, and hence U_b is 1.02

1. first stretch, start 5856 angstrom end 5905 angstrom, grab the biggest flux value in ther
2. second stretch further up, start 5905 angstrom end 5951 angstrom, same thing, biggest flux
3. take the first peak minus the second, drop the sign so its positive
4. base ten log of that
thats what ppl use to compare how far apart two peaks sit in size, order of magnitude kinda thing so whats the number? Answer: -0.02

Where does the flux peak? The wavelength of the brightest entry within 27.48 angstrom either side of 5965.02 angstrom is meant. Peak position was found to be 5979.39 angstrom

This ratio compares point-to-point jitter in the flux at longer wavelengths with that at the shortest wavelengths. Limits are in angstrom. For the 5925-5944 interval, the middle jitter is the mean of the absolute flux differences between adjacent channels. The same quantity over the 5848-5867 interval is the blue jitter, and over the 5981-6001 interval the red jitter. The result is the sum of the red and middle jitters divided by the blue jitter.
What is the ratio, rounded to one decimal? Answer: 1.0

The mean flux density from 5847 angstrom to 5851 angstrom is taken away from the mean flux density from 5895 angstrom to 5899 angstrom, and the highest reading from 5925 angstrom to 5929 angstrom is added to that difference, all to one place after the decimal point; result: 8.9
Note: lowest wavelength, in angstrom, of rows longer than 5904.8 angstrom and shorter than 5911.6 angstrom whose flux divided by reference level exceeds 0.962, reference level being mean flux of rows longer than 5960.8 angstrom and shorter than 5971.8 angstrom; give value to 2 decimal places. 5905.51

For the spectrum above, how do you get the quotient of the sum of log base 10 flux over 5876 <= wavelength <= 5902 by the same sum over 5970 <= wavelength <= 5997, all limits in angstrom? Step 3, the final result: 0.93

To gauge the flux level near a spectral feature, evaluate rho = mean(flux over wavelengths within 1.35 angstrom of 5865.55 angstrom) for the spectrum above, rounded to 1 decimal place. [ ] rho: 11.2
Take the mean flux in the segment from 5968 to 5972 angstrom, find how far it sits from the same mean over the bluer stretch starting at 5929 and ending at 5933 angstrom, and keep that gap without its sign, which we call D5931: 0.2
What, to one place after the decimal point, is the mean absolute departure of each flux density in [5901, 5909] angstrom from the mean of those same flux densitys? 0.4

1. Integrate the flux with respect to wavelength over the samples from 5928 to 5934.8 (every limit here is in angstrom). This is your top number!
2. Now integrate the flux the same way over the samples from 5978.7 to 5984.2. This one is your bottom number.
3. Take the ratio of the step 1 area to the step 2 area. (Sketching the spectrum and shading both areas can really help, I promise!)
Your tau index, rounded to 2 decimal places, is 1.16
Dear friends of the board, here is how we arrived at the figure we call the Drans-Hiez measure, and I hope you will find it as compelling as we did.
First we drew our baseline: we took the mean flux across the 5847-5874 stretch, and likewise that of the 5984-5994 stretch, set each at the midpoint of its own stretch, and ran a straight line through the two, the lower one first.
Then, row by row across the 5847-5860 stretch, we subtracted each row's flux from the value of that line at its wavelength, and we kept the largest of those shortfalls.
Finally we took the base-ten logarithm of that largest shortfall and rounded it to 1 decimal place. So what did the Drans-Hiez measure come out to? -0.3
